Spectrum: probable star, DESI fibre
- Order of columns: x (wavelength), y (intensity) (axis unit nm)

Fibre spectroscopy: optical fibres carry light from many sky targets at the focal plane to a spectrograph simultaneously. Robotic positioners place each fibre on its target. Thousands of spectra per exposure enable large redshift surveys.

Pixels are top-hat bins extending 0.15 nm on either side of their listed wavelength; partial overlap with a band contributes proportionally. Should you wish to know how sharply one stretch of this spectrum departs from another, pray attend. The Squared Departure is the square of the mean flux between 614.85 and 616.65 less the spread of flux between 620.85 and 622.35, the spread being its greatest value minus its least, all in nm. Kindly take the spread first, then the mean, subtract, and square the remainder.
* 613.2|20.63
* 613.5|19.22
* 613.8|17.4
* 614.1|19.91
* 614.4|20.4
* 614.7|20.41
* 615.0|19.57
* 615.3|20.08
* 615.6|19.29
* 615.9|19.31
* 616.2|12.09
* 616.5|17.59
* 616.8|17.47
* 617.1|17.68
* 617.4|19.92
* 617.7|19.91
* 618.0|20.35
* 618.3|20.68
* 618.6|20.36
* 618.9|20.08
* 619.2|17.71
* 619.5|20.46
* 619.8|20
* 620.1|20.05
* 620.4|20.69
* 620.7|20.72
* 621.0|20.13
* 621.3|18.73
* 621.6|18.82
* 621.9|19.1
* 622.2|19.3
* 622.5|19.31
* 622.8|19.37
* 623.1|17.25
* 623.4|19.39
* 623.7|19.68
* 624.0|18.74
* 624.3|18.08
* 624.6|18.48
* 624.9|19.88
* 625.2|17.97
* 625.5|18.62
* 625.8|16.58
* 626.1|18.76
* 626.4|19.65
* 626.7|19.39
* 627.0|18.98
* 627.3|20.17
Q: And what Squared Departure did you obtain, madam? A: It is 275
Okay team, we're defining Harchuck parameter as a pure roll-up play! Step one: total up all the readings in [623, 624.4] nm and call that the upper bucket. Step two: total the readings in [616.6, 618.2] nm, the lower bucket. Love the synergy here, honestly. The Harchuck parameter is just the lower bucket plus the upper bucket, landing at 188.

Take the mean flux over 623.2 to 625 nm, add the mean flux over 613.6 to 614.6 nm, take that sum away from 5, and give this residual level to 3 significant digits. -33.3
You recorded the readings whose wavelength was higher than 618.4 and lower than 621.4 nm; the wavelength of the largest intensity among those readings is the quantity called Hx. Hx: 620.7 nm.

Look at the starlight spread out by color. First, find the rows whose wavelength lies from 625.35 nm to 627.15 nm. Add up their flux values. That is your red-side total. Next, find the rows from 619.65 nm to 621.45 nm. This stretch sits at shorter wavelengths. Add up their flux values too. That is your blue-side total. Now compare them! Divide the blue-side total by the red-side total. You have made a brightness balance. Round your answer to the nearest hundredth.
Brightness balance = 1.07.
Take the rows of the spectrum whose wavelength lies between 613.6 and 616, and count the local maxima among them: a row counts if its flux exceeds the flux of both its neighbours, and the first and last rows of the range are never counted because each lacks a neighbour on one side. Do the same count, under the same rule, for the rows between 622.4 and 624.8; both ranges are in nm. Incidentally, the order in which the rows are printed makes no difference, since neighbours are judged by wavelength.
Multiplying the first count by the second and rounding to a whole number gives 4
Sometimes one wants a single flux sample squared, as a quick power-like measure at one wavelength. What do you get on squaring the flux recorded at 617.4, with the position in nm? 397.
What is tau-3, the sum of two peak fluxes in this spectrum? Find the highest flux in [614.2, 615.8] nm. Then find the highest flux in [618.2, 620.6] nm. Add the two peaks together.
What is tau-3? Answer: 41.1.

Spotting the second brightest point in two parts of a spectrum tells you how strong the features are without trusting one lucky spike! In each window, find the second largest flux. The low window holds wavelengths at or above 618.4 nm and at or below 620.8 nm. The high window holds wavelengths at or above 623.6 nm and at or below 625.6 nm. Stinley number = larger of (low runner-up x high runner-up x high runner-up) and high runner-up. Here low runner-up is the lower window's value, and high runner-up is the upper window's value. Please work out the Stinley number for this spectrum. 8013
